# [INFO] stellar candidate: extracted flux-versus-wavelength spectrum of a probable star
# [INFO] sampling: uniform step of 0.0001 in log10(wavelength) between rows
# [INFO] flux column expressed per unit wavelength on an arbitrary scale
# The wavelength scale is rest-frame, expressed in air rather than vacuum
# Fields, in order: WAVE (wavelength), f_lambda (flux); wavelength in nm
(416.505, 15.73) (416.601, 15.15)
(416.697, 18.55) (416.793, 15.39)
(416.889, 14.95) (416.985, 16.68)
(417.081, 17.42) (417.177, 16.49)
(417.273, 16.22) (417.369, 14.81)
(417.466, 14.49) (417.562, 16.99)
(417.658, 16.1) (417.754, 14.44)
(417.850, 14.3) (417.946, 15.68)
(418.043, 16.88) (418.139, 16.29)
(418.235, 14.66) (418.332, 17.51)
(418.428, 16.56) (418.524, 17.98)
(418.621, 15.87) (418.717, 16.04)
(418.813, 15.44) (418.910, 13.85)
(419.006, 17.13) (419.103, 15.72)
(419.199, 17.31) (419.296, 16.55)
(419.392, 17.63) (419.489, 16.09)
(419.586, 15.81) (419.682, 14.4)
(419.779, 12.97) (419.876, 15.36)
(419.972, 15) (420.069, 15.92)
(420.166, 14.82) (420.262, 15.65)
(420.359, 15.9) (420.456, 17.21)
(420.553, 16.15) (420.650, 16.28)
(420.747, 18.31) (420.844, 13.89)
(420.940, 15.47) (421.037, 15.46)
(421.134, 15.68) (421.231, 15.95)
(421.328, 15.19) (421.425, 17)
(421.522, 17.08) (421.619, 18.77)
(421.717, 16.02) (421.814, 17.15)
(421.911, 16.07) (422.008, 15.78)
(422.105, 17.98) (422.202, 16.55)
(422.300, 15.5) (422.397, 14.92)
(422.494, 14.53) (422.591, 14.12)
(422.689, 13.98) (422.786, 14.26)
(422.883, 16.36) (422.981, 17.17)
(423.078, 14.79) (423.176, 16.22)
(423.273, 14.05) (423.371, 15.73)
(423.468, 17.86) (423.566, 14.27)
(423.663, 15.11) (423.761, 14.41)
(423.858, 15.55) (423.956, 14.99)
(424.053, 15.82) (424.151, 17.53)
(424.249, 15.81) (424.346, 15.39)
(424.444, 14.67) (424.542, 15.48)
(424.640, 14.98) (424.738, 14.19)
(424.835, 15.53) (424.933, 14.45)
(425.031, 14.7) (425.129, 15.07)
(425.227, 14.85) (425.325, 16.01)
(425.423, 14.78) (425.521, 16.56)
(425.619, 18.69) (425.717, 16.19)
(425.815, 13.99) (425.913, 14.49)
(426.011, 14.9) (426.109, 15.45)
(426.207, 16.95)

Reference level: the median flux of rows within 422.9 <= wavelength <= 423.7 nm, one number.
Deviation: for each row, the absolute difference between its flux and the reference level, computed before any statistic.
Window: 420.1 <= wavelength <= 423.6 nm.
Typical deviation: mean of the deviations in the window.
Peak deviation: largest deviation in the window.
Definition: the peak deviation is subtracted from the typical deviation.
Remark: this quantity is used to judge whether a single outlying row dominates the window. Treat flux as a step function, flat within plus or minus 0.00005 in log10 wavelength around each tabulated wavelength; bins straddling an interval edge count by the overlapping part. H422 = -2.28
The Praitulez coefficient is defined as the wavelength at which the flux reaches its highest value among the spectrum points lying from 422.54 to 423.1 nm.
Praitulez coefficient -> 422.981 nm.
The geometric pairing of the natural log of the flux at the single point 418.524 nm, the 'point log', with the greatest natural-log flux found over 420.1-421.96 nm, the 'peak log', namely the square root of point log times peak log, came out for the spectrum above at 2.91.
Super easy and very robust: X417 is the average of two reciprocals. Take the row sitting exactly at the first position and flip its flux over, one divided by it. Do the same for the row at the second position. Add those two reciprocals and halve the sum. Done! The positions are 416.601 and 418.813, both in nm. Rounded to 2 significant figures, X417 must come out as 0.065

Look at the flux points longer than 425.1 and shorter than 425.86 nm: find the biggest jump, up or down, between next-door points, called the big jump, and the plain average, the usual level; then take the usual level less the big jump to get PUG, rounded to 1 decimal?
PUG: 13.3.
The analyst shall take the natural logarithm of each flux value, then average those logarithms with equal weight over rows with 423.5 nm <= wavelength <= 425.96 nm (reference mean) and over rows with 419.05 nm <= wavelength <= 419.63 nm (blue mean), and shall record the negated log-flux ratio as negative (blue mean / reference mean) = -1.03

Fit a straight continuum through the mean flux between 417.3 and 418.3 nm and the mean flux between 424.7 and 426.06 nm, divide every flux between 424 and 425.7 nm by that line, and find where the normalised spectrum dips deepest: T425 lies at 424.738 nm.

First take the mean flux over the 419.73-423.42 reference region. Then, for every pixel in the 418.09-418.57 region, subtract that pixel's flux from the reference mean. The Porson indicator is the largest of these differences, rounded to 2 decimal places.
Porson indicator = 1.11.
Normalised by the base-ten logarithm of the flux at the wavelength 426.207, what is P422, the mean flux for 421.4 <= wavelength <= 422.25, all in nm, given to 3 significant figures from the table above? 13.8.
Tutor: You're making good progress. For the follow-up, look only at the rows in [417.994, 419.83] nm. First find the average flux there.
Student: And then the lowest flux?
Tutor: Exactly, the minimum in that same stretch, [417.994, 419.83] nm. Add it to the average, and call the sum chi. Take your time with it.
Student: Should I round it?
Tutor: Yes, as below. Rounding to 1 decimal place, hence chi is 29.0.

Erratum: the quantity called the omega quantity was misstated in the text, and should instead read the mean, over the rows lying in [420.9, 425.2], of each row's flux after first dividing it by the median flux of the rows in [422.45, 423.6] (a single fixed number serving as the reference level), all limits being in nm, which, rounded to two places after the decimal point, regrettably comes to 1.07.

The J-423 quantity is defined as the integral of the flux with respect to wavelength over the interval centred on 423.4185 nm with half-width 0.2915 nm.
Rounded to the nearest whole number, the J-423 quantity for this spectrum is 9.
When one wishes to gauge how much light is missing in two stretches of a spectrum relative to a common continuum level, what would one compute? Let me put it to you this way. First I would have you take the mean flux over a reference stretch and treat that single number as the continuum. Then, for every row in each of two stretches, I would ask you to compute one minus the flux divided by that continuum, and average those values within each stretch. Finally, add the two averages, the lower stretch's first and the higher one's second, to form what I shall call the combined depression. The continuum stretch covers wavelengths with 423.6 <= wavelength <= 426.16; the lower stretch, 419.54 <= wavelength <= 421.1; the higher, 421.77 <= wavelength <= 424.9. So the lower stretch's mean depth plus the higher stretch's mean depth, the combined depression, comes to -0.021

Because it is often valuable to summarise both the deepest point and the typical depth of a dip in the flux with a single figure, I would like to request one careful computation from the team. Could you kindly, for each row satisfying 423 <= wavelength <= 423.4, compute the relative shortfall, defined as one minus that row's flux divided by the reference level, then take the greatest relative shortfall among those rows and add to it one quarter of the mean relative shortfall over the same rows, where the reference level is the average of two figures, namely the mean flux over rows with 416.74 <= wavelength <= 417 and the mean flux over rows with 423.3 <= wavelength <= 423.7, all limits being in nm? 0.11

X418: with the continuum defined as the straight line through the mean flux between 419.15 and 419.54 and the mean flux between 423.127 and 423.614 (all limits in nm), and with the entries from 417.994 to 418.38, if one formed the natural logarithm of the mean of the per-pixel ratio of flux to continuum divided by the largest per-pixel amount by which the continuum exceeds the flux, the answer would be -1.0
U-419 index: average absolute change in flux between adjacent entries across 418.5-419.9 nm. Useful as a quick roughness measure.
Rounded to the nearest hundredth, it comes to 1.40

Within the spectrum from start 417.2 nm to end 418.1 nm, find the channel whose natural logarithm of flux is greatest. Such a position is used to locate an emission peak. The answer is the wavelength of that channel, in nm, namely 417.562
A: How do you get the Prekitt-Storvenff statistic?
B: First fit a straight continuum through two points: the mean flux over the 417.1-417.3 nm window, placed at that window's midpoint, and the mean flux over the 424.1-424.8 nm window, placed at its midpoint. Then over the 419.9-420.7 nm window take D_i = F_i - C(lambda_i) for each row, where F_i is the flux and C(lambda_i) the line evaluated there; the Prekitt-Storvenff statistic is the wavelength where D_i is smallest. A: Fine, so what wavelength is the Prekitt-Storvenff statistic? 420.166 nm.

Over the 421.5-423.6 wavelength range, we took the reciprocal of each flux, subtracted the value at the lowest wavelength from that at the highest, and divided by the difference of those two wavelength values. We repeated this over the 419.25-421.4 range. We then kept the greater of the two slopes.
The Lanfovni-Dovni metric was 0.0056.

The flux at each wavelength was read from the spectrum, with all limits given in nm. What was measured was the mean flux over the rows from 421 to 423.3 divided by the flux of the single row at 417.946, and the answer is 1.01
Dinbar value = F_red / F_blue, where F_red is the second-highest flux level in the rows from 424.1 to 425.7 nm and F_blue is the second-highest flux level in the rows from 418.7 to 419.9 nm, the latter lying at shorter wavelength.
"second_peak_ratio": 1.01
